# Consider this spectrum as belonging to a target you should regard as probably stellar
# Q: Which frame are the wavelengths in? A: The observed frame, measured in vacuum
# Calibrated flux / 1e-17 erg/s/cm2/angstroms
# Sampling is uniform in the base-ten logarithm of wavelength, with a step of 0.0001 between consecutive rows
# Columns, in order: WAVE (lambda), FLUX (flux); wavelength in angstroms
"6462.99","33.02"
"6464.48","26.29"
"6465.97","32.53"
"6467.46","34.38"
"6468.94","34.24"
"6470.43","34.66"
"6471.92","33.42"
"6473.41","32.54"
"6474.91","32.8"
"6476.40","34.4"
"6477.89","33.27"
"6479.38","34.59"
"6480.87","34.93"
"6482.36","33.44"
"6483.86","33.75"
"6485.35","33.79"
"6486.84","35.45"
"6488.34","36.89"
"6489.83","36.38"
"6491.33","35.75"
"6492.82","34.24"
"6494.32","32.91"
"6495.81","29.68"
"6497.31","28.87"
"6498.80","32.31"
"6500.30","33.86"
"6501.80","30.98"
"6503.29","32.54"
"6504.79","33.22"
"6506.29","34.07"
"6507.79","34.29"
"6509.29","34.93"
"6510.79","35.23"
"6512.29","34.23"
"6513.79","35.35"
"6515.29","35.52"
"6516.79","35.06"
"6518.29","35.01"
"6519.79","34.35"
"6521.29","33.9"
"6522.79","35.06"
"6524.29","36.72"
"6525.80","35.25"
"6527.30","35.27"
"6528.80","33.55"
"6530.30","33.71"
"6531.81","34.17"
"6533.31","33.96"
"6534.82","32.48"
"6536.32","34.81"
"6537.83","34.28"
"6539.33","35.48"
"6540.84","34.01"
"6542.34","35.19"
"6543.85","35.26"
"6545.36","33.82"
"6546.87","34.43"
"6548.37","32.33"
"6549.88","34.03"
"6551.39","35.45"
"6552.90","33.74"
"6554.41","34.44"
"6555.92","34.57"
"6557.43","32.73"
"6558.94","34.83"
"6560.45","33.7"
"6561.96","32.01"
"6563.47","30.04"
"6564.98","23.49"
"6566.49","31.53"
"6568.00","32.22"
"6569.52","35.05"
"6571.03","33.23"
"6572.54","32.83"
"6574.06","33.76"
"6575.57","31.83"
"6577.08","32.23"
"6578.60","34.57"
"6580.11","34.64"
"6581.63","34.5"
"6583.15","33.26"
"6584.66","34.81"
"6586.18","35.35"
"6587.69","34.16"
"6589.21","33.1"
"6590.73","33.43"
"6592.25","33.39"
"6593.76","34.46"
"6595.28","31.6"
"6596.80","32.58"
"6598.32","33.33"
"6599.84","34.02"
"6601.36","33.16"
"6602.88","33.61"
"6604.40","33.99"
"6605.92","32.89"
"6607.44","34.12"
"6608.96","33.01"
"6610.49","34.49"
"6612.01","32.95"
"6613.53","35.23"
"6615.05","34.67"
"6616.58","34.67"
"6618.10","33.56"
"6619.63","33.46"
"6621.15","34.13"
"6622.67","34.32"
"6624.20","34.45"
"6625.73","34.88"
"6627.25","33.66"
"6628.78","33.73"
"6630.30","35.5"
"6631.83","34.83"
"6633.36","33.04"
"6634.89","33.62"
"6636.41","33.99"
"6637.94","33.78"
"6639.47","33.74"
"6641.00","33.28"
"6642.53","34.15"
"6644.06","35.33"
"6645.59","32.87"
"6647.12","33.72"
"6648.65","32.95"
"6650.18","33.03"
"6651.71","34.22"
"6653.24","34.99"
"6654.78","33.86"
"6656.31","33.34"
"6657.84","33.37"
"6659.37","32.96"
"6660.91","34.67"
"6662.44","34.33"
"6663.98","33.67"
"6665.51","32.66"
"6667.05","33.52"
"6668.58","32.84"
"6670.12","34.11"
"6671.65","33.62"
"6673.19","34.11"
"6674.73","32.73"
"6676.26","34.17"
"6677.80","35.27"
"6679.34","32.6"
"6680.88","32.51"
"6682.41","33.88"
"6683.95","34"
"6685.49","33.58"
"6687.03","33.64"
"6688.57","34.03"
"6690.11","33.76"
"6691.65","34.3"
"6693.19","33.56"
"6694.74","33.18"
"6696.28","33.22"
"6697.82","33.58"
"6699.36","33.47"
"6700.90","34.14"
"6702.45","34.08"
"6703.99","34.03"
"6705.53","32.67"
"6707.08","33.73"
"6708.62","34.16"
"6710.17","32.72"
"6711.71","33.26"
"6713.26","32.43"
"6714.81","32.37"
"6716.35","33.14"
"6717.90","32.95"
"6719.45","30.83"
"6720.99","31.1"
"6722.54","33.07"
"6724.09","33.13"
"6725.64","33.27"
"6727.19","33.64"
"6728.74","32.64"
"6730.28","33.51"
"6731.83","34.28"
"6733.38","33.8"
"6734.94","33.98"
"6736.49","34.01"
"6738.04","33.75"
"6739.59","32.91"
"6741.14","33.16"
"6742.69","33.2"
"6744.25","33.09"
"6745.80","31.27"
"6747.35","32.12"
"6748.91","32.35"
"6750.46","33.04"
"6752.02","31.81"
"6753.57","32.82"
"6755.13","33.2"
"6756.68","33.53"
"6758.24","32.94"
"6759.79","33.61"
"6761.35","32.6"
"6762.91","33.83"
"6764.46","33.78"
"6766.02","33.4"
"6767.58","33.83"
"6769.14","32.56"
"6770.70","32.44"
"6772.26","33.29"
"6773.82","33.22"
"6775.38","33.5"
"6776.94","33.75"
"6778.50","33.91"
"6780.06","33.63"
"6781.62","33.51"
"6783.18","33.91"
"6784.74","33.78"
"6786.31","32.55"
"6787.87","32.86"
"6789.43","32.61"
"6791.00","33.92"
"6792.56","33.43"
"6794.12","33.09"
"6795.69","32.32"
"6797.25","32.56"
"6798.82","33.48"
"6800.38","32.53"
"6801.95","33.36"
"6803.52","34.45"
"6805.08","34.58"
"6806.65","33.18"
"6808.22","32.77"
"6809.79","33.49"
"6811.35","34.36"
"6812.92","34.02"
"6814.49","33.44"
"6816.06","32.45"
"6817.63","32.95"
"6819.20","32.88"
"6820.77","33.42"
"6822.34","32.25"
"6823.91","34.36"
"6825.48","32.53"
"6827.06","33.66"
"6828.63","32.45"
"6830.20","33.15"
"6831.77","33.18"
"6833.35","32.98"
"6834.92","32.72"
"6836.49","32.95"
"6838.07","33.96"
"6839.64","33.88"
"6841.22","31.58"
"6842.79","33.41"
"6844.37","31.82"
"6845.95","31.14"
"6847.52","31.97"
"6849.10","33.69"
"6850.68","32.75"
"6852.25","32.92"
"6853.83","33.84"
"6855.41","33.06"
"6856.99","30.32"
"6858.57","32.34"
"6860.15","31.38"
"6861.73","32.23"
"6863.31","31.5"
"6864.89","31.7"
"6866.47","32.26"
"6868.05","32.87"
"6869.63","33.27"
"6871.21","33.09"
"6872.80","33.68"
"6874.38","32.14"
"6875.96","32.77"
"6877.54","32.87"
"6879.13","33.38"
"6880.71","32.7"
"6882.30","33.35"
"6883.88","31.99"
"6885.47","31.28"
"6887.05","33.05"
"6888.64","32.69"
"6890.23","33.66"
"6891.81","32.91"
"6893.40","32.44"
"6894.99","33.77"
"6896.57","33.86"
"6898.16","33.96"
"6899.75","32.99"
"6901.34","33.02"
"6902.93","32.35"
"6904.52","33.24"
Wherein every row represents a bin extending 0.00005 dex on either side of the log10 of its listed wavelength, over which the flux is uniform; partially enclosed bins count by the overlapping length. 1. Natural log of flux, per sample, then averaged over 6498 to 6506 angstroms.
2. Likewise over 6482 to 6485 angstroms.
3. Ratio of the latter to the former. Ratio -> 1.01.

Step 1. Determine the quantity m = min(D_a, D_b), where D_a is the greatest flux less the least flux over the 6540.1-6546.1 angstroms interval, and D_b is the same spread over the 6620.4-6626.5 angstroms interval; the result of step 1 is 0.75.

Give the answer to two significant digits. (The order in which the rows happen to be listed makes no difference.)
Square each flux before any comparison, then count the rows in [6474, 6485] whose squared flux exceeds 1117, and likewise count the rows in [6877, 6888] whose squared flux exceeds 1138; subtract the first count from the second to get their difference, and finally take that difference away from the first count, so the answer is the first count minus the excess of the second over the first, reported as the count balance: 10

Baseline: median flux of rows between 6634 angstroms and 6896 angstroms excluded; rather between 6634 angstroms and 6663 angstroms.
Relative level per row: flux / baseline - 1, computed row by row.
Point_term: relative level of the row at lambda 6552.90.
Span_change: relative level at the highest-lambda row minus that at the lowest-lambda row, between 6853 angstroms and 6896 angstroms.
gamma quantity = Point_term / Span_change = 0.0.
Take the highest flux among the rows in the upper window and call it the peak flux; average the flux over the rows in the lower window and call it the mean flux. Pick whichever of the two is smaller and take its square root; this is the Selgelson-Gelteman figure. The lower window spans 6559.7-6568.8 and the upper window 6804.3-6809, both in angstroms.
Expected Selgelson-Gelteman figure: 5.52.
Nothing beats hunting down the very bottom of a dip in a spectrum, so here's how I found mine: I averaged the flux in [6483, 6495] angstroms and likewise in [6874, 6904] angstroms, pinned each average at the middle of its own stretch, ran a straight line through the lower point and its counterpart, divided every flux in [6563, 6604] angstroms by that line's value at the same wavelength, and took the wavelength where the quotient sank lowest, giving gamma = 6564.98 angstroms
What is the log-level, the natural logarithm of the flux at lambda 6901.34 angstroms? 3.497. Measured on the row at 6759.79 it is 3.515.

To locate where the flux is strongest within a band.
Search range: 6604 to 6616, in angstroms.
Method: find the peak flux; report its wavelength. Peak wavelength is 6613.53 angstroms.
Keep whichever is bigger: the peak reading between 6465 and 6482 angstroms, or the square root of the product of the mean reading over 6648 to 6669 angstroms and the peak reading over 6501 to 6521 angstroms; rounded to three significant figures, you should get 34.9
